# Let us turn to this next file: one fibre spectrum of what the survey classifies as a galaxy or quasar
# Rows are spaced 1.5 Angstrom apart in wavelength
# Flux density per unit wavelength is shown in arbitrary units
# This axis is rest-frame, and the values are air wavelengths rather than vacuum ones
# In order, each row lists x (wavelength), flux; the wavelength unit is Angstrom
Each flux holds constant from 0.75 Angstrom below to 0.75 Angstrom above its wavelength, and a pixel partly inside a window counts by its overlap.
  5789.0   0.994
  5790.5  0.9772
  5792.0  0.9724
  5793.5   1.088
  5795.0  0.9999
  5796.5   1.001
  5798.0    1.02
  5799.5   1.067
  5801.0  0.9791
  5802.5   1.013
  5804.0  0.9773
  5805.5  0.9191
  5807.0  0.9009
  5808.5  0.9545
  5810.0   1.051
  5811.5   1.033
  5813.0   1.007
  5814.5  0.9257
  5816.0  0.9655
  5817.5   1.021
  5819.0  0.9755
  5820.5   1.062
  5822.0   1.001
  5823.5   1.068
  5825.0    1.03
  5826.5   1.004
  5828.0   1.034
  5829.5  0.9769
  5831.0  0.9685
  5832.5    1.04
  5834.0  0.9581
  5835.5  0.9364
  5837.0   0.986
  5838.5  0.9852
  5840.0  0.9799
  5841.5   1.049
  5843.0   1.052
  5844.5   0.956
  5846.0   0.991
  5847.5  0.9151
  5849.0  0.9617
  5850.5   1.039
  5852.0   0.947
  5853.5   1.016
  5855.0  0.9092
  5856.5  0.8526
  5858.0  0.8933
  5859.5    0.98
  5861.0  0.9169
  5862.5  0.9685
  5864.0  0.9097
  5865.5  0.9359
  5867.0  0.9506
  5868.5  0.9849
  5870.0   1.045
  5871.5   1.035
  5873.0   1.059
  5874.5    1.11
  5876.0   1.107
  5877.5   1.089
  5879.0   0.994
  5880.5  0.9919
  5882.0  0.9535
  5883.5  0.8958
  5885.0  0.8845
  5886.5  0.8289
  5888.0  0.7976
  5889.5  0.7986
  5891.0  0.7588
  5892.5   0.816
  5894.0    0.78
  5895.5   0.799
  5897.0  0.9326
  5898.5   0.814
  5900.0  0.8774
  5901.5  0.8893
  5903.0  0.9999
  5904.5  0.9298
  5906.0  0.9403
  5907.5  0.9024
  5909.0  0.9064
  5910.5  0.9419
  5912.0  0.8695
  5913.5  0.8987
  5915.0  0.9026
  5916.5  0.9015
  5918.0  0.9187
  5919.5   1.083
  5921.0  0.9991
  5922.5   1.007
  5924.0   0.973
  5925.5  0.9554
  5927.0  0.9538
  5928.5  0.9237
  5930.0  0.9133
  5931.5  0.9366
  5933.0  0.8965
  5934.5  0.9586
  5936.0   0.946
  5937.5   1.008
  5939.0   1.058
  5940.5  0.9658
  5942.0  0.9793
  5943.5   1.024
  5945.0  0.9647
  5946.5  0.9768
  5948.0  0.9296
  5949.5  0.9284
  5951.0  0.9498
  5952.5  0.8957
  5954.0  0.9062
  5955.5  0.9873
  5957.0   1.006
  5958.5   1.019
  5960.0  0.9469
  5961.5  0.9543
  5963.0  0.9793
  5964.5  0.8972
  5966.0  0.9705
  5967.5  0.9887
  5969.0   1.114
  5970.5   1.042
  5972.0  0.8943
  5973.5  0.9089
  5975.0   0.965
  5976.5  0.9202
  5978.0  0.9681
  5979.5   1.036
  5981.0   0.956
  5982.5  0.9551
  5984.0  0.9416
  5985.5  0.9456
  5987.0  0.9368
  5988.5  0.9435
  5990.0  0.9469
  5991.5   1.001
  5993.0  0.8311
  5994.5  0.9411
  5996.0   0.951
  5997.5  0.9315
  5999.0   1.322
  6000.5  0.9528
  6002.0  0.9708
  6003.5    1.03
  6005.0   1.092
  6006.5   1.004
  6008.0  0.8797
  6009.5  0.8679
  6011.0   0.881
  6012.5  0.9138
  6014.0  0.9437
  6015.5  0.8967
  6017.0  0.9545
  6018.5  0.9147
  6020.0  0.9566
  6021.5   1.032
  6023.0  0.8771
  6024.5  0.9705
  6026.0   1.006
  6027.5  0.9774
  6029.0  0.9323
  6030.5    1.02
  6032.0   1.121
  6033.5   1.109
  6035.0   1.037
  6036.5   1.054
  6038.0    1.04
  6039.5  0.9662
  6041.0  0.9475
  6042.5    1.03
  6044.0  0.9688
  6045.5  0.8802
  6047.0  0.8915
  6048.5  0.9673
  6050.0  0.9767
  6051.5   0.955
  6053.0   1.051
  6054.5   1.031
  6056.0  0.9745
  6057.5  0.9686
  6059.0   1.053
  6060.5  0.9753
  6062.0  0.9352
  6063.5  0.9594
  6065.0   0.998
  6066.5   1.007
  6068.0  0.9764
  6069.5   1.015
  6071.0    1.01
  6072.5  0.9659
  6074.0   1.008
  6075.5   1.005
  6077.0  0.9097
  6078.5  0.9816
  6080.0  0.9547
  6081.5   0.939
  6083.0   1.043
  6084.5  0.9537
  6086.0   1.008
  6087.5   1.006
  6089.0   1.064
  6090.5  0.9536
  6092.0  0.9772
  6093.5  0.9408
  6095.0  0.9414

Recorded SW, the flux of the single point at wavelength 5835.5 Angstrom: 0.9364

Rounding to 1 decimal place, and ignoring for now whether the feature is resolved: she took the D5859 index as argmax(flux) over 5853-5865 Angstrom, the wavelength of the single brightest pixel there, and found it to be 5853.5 Angstrom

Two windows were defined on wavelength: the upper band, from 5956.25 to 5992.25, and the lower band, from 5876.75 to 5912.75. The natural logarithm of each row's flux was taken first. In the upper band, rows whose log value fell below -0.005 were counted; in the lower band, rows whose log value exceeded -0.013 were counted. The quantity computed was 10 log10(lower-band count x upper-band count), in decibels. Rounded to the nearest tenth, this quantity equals 18.6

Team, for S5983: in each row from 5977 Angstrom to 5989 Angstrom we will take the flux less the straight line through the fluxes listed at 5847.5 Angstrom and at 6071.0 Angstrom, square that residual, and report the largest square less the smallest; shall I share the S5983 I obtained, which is 0.0042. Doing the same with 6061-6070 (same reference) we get 0.0050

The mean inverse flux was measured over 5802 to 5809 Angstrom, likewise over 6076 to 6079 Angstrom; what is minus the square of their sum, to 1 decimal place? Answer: -4.5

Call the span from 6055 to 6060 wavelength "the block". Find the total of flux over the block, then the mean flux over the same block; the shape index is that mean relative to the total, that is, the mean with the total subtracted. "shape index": -1.997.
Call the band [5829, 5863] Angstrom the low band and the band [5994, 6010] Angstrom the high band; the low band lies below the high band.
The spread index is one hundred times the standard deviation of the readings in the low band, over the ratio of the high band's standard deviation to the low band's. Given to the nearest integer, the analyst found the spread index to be 2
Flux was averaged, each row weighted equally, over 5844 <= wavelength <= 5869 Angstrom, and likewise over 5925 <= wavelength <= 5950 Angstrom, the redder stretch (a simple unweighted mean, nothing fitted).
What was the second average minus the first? 0.01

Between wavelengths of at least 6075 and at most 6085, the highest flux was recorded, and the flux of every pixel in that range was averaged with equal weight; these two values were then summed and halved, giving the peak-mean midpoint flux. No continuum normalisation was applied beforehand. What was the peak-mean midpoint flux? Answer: 1.006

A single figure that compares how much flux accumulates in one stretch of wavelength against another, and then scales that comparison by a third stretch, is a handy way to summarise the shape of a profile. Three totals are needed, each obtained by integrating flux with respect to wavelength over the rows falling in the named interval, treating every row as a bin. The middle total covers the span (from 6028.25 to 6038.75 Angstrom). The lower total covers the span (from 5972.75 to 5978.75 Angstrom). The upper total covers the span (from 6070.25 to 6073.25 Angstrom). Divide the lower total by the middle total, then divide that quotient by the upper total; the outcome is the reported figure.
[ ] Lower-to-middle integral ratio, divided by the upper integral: 0.174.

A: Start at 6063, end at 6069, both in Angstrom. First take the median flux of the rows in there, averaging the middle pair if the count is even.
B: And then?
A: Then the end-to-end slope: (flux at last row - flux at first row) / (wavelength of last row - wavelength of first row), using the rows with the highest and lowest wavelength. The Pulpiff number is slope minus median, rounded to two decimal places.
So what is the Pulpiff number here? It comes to -0.98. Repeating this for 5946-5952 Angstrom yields -0.95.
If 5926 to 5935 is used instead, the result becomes -0.93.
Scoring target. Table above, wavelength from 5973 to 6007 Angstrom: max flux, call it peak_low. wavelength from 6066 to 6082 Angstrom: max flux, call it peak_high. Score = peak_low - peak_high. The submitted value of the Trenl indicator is 0.31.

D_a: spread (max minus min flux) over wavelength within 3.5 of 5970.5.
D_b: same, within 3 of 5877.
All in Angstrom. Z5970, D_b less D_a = -0.10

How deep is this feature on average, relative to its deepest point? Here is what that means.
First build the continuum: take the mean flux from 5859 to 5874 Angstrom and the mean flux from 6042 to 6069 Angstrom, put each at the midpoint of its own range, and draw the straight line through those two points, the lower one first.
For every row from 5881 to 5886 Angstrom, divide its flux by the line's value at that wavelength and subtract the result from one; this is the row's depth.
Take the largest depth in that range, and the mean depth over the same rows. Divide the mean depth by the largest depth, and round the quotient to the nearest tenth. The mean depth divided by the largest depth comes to 0.7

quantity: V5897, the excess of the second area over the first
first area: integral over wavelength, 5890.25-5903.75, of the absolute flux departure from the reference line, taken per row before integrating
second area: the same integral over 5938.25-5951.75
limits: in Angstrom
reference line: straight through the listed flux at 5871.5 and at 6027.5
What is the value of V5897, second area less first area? -1.7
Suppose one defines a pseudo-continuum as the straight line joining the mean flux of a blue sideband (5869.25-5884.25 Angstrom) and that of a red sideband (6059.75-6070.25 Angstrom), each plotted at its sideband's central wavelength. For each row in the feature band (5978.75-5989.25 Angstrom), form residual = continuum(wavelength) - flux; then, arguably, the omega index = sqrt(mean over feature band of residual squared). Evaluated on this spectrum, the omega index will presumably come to 0.05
